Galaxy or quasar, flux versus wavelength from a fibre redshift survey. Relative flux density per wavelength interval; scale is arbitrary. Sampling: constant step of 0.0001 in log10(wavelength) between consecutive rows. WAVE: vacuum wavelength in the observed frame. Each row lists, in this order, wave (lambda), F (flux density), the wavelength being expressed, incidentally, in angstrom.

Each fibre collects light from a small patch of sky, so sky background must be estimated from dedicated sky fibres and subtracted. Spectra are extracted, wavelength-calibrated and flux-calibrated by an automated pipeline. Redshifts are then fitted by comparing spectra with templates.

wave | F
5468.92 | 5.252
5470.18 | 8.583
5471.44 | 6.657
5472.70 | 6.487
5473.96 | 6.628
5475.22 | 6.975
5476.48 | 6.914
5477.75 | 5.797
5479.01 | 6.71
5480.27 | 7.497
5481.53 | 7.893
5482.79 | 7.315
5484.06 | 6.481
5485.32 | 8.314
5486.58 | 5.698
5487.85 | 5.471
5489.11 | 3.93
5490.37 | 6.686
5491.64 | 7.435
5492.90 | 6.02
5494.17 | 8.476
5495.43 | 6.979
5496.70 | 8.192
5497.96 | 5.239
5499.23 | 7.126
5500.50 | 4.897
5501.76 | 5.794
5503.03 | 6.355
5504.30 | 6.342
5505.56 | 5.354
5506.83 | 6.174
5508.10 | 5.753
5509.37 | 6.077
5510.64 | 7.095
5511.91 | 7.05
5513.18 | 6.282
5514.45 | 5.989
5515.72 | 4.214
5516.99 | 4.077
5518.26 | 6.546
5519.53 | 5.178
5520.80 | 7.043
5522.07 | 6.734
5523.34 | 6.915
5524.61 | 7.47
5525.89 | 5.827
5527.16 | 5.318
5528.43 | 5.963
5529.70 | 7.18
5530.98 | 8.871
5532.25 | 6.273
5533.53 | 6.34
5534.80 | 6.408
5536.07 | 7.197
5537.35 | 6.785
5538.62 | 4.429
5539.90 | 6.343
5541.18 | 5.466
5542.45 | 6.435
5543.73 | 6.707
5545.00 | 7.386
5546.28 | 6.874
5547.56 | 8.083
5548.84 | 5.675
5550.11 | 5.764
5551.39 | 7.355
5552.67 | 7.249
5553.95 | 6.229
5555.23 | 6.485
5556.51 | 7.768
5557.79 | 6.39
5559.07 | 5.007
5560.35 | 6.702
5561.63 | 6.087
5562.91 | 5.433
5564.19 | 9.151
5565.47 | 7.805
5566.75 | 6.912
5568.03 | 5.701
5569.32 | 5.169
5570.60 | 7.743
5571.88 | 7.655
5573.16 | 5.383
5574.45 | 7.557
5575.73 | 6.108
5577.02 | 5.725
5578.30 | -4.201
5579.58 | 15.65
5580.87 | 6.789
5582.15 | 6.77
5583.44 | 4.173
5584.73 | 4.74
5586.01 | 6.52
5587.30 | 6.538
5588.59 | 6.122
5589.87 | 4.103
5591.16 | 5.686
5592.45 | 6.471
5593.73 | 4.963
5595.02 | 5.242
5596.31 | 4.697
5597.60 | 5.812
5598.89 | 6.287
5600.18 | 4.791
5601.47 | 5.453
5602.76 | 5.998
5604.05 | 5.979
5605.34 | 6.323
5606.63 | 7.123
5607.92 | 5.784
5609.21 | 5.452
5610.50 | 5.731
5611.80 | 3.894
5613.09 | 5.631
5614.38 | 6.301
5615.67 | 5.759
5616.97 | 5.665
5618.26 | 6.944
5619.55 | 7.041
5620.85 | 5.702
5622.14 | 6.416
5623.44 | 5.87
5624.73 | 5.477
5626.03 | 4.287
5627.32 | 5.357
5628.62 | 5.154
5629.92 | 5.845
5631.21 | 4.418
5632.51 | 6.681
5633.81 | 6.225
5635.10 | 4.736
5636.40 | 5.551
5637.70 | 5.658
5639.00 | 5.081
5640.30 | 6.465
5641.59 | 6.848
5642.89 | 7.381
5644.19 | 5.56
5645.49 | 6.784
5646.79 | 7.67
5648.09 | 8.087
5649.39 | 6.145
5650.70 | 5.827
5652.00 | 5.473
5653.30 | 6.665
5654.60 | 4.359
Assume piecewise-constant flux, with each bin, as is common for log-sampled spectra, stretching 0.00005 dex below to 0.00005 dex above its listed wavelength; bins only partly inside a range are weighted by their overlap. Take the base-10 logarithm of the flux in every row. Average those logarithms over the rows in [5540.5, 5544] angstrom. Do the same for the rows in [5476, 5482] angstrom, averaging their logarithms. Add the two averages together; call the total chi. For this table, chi 1.63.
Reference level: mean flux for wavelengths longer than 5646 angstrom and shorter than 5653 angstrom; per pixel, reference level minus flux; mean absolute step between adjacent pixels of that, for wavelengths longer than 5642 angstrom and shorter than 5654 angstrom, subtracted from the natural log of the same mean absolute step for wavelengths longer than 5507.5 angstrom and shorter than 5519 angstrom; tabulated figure -1.18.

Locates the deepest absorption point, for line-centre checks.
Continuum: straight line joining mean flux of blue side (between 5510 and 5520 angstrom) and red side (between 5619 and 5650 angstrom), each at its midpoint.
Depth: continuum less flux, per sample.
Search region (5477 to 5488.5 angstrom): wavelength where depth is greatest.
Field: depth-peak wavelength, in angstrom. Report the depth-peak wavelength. 5487.85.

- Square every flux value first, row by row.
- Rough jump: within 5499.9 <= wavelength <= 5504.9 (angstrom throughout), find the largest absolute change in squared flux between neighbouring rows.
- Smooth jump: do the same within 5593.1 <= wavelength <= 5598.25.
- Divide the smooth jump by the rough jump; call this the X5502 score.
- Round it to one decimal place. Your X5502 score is 1.2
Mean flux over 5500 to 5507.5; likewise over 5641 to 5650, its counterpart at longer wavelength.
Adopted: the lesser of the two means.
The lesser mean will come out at 5.8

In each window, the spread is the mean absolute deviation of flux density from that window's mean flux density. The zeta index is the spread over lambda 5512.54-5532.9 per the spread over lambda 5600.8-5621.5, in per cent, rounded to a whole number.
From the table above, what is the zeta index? 168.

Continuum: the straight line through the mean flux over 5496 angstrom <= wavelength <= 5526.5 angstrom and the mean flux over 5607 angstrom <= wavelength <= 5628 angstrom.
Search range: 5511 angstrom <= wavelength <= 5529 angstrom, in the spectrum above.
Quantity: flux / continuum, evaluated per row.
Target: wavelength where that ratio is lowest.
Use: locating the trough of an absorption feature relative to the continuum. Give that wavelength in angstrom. 5516.99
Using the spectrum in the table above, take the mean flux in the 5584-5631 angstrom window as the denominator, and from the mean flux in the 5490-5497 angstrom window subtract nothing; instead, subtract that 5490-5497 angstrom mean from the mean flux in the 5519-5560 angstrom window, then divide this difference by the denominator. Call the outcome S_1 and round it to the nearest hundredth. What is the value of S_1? -0.13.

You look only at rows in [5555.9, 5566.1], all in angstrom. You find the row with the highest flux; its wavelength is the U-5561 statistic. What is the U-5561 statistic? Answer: 5564.19 angstrom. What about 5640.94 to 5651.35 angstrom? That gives 5648.09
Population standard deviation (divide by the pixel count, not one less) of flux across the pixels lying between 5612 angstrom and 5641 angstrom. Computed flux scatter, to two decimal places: 0.72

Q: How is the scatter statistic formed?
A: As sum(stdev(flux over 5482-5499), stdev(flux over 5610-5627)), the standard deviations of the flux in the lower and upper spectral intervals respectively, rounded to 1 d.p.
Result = 2.2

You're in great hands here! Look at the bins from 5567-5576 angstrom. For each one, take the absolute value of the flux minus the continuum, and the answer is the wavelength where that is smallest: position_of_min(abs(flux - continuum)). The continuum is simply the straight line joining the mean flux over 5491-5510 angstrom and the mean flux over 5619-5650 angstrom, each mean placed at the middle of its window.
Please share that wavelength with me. 5575.73 angstrom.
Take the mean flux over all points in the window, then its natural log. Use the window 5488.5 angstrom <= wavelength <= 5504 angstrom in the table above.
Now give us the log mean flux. 1.86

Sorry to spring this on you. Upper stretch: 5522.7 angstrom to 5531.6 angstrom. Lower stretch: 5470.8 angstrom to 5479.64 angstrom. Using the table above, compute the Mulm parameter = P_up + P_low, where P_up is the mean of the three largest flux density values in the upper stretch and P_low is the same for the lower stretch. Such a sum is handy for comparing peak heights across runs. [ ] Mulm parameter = 14.7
